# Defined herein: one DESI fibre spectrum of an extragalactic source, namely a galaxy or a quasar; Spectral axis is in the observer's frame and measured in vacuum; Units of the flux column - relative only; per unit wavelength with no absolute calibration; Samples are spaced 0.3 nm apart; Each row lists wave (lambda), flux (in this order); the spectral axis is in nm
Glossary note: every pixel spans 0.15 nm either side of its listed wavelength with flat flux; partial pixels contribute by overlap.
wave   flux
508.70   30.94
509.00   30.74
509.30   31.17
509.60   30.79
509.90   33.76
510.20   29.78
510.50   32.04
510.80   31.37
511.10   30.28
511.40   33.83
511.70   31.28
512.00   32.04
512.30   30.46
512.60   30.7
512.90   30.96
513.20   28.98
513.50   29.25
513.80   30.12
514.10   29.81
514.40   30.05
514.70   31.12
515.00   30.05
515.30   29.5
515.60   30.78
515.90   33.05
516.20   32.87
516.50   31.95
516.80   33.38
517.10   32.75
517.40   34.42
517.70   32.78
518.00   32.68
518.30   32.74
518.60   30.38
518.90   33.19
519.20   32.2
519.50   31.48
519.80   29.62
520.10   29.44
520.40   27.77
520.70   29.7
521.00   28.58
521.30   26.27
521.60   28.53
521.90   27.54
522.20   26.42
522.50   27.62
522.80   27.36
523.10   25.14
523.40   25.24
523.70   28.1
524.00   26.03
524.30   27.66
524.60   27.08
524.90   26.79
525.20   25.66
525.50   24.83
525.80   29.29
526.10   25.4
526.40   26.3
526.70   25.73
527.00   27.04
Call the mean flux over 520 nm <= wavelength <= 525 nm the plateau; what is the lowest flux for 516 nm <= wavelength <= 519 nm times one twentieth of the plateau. 42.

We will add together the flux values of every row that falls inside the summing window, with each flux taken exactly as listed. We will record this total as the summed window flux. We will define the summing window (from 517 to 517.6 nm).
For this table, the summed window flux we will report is 67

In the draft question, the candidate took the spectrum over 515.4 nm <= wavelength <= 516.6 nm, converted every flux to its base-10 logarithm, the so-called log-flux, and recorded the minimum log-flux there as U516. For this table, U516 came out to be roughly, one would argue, 1.49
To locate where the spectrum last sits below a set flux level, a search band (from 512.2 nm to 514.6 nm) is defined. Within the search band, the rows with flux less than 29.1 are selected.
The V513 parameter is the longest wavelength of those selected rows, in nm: 513.20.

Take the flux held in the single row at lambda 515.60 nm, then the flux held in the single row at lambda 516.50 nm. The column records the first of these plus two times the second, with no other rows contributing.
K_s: 95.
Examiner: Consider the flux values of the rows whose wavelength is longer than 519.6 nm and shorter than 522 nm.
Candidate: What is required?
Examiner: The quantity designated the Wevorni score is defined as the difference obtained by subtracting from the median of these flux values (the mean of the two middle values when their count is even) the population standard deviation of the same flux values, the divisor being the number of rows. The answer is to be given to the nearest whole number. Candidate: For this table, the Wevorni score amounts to 27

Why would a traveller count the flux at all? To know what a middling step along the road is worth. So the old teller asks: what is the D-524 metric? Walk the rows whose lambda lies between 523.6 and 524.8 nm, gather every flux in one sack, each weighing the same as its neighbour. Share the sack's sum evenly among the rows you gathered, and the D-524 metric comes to 27.2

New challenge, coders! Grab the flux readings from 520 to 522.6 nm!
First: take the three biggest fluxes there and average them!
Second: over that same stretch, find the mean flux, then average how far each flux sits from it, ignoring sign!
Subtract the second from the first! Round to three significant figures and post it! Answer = 28.3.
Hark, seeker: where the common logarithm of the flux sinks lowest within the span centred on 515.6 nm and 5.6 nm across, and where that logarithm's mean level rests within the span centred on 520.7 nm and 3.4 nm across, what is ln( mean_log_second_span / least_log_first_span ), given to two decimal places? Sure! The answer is 0.00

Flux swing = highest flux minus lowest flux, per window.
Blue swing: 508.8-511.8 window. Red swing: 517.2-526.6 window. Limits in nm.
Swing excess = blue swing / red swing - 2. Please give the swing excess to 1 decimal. -1.6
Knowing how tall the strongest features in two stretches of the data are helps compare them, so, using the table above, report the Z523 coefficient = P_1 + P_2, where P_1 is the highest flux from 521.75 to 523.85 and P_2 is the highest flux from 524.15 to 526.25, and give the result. 57.4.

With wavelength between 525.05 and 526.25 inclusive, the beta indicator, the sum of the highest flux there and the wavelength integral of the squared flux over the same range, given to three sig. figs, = 863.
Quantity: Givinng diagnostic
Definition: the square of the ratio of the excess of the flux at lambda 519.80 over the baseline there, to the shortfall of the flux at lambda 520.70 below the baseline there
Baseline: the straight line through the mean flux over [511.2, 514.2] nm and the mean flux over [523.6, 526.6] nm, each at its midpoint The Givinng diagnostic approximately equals 0.6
